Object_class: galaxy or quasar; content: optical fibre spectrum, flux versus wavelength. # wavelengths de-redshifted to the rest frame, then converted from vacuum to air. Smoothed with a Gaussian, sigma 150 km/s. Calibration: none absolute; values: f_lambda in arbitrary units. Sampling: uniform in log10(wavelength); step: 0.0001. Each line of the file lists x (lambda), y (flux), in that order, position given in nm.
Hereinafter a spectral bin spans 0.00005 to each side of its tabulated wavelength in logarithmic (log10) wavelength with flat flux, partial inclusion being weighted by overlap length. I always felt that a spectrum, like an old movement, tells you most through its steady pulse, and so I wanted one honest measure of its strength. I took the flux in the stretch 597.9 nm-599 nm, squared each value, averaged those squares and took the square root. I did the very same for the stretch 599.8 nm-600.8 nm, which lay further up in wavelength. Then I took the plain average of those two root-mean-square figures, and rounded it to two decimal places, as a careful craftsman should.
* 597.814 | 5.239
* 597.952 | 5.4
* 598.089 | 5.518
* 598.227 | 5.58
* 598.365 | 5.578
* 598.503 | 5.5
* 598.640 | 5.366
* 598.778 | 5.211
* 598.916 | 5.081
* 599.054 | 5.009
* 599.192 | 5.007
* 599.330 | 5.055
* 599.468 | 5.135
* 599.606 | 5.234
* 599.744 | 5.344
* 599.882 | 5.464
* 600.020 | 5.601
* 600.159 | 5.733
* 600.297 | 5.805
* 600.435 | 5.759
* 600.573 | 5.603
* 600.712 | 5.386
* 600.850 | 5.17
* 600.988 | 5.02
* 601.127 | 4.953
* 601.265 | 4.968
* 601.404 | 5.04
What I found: 5.52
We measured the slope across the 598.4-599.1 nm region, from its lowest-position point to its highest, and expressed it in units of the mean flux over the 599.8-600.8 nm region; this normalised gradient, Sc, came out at -0.16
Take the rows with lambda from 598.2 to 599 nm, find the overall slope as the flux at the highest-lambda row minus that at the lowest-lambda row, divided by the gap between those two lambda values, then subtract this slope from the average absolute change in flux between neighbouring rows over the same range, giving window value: 0.8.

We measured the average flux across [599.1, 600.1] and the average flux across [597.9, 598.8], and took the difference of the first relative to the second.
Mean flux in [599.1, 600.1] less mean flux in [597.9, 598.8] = -0.2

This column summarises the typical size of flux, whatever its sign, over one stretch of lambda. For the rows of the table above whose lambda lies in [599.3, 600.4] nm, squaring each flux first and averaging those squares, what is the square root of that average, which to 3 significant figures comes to 5.43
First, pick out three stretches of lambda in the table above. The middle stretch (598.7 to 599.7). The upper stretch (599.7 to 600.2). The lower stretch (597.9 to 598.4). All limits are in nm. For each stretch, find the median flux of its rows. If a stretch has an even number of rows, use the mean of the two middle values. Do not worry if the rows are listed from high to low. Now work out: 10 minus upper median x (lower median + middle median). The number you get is -48.8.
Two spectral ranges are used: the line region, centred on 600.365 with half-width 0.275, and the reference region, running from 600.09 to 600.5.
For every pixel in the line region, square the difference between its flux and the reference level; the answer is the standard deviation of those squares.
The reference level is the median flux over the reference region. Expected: 0.01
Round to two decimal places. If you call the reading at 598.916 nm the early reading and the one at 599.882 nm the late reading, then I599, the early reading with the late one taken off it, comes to -0.38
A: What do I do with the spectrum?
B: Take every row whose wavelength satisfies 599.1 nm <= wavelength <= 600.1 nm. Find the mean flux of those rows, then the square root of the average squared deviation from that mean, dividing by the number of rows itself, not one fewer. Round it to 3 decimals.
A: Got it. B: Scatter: 0.203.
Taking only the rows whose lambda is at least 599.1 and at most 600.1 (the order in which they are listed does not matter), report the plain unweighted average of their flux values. 5.26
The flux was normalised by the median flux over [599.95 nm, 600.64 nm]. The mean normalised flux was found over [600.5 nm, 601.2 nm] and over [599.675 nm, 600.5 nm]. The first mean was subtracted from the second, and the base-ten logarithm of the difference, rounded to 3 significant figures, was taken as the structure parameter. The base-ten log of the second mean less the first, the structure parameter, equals -1.17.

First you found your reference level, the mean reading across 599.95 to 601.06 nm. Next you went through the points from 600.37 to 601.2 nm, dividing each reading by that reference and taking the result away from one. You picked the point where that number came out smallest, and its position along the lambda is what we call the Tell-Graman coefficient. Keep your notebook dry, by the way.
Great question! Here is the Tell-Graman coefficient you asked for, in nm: 600.435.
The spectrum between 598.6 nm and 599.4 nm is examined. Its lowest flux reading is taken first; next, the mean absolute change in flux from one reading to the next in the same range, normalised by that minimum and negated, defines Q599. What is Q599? -0.0163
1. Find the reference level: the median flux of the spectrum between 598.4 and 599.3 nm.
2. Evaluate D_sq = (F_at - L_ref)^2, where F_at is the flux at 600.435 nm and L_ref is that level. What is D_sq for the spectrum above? 0.38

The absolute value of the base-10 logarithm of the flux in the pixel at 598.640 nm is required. 0.730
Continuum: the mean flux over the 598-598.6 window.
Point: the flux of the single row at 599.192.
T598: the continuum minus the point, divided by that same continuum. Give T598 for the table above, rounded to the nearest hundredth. 0.10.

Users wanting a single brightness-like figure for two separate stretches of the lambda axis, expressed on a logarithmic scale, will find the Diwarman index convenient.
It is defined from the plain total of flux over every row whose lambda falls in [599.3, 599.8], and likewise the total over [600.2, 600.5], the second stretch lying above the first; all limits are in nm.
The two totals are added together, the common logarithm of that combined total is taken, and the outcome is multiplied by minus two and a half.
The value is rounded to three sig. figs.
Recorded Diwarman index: -3.77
